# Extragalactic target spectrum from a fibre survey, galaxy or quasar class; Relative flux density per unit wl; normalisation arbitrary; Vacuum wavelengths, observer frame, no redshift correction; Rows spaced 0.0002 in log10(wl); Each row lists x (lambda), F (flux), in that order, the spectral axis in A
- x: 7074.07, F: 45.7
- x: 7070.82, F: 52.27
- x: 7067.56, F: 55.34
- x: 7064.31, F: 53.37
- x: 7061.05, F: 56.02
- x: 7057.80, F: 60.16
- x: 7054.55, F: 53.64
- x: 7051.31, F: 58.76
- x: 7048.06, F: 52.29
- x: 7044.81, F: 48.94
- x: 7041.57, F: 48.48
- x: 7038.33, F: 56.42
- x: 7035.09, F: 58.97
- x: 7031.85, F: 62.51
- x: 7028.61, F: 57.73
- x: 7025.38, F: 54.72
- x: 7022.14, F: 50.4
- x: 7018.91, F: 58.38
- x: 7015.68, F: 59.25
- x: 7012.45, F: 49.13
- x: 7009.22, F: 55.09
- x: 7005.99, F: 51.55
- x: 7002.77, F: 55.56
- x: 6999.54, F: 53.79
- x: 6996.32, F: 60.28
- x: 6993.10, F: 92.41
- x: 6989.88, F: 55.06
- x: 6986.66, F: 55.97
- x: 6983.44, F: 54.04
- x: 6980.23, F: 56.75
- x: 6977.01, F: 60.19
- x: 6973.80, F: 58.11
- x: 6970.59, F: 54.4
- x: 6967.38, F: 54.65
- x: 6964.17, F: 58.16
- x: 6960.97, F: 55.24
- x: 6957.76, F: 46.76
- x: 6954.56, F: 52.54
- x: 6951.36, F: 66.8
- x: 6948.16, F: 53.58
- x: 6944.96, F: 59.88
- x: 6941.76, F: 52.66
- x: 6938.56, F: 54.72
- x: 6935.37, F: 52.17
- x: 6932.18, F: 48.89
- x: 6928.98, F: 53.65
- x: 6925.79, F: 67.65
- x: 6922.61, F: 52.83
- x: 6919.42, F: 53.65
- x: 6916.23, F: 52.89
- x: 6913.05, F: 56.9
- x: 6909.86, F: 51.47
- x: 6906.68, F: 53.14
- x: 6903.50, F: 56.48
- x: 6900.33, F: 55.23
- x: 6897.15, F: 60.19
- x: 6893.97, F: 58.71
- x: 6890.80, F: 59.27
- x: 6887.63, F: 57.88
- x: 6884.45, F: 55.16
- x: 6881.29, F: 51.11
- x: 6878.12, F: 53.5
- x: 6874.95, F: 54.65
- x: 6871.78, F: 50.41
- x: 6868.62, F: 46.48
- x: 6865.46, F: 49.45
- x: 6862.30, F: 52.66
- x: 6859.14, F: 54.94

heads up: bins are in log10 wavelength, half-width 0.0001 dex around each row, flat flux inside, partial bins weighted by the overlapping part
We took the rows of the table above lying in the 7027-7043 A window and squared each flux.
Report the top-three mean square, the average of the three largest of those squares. 3573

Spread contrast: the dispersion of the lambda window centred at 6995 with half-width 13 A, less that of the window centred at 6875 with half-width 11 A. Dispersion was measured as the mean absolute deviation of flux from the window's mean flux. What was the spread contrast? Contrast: 6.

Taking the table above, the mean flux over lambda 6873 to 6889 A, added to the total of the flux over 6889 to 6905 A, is 344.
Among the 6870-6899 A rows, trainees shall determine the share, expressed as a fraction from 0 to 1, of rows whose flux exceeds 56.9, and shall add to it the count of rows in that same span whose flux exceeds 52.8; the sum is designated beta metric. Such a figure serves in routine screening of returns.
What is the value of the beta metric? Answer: 7.44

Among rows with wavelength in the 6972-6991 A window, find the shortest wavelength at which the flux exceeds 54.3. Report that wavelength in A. 6973.80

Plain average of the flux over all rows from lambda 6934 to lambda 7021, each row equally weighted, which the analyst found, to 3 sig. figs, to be 56.9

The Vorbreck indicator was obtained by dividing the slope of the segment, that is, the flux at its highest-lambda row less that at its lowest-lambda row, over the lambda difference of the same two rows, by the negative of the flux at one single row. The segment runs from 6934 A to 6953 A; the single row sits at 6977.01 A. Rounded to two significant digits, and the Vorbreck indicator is -0.015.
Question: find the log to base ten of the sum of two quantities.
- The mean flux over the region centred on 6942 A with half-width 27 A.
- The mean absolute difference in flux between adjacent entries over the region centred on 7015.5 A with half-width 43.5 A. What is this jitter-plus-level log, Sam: 1.79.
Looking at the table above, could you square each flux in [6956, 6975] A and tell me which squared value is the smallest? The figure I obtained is 2186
